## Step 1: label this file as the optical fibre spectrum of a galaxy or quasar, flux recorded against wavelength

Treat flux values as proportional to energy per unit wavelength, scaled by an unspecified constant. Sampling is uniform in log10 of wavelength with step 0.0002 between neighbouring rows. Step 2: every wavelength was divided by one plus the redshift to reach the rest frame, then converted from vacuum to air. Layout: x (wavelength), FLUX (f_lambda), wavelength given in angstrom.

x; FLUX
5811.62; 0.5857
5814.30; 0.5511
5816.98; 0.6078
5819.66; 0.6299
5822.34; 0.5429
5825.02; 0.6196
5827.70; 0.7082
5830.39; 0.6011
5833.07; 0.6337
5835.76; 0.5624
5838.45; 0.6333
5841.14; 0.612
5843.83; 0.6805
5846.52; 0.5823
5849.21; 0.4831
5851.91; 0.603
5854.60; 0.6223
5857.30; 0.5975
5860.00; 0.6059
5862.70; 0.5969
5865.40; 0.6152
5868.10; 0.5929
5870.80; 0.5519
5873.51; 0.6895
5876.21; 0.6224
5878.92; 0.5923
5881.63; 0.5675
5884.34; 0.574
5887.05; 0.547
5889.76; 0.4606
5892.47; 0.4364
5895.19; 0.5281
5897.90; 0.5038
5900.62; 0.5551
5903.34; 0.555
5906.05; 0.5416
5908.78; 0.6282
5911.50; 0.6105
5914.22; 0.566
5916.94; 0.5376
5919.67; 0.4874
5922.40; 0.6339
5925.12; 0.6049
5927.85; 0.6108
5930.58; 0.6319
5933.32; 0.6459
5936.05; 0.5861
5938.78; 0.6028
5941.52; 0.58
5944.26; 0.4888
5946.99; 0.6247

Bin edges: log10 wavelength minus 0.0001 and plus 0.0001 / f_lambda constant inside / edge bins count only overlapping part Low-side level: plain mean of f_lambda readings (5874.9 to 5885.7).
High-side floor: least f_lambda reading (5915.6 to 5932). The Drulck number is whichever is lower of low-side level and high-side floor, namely 0.487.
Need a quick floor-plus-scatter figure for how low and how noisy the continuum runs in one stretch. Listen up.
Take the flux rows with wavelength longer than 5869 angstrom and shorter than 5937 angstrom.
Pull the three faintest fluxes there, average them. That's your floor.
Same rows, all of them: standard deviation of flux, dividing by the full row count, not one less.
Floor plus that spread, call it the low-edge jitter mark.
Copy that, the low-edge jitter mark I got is 0.520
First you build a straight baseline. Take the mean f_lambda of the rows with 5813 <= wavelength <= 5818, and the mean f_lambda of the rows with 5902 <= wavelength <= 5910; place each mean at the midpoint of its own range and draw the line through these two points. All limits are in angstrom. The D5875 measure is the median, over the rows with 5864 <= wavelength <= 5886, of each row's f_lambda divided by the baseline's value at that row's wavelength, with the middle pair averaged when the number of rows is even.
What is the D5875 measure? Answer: 1.03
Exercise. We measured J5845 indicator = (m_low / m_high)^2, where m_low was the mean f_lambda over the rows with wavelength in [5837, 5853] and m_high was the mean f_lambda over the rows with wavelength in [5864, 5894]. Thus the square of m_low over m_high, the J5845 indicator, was 1.11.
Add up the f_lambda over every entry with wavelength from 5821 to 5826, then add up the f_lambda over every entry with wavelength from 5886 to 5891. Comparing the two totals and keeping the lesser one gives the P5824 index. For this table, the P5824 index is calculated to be 1.01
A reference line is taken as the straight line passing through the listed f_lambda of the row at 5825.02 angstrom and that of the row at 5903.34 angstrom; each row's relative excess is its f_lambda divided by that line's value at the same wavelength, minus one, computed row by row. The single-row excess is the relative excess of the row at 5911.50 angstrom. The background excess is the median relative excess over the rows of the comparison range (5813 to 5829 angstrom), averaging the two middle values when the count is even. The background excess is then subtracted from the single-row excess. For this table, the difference 0.128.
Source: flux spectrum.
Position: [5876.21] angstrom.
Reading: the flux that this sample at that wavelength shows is 0.6224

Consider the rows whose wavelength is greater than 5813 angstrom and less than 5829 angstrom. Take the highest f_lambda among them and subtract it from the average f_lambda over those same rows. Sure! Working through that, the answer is -0.10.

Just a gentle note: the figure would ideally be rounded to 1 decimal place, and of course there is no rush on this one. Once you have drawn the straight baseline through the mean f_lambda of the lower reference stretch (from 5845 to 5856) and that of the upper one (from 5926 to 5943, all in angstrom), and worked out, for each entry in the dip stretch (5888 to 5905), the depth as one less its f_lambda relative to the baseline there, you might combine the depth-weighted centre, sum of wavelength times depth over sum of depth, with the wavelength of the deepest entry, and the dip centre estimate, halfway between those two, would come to 5893.5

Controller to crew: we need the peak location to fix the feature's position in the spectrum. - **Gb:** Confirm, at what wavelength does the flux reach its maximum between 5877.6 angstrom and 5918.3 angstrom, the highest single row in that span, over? 5908.78 angstrom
